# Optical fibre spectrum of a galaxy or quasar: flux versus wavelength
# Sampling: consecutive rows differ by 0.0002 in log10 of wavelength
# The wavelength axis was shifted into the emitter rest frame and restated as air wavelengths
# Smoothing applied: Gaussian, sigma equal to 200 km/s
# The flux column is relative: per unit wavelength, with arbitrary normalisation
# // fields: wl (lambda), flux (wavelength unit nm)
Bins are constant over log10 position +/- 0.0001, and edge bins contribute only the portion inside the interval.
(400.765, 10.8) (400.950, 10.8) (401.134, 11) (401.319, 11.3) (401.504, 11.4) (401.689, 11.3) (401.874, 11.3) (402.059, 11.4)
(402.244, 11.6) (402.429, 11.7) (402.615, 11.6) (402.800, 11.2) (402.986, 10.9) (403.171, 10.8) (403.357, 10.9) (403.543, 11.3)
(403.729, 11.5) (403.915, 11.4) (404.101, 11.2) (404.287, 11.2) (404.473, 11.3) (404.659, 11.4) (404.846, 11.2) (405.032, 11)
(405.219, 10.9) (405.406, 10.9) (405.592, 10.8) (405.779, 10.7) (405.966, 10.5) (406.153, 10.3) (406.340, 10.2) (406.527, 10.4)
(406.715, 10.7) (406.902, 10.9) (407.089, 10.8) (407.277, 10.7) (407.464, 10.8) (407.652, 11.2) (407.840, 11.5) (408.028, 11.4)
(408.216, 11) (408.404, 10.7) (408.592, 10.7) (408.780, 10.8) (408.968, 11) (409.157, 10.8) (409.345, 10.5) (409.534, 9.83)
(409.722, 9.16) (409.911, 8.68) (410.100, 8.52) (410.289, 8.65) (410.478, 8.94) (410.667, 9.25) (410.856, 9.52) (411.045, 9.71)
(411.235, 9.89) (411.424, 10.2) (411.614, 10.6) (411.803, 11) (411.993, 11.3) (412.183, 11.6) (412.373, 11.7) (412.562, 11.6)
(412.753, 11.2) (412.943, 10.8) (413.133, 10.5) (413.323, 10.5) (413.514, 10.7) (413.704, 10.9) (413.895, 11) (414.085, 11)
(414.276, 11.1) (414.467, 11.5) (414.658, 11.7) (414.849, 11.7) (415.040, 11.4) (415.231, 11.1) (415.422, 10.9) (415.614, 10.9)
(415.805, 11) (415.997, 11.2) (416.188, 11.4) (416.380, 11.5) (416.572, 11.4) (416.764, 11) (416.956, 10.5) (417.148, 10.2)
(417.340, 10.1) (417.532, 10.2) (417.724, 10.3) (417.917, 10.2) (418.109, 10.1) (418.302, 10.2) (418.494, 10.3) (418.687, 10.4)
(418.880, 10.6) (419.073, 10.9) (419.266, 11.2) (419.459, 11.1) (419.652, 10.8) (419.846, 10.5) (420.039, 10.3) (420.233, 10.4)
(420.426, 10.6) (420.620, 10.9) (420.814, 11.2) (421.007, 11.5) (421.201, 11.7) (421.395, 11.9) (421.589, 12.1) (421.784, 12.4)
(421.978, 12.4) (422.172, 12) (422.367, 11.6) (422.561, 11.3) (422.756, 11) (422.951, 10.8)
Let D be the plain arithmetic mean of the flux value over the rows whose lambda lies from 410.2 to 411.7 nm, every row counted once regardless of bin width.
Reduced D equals 9.6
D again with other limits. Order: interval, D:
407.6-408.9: 11.0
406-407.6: 10.6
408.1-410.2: 10.2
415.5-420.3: 10.7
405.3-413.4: 10.5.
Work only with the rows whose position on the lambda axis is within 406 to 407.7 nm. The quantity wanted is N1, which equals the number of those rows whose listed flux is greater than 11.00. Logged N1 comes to 1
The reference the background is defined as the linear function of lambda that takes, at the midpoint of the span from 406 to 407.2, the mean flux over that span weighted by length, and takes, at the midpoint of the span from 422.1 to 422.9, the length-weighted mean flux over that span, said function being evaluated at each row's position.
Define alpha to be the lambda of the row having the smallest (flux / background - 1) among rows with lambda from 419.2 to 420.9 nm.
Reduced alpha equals 420.039 nm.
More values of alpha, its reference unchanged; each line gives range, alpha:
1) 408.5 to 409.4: 409.345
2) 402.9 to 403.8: 403.171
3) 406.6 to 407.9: 407.277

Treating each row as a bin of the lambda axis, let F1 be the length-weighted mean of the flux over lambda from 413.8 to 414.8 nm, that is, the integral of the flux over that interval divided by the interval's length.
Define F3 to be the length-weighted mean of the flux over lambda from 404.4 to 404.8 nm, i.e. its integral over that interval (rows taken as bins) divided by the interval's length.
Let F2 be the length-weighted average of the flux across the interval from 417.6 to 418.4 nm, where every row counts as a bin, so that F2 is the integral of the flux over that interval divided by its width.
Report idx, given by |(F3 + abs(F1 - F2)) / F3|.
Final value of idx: 1.09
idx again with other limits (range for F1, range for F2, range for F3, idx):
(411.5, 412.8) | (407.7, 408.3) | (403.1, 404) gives 1.00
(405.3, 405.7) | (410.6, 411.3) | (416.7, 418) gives 1.12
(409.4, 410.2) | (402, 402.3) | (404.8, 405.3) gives 1.22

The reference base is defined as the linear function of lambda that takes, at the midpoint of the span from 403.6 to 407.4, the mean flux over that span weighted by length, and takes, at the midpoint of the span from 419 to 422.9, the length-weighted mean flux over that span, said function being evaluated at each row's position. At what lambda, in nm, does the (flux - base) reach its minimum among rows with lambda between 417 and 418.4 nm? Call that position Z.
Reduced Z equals 418.109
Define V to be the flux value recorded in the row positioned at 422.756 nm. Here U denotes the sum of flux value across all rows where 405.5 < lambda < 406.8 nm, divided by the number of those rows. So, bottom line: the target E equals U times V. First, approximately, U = 10.5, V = 11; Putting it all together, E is 116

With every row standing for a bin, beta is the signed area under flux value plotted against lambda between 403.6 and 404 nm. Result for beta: 4.57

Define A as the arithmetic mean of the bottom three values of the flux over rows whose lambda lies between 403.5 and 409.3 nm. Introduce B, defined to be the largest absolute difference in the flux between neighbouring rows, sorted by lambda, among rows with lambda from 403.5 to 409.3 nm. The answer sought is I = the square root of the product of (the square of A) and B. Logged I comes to 6.5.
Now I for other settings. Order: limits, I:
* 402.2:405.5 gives 6.9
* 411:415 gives 6.3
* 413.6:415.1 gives 6.9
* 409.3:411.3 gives 7.1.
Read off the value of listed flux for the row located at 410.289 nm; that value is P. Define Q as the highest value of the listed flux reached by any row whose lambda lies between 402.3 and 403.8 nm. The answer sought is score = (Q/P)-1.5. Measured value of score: -0.15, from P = 8.65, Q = 11.7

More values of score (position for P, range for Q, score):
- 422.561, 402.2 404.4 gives -0.46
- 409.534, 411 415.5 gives -0.31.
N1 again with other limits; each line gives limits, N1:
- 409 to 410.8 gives 0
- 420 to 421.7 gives 5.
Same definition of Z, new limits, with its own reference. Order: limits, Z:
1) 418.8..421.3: 420.039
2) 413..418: 417.340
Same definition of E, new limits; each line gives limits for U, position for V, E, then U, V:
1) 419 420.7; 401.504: 122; 10.7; 11.4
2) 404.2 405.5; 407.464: 120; 11.1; 10.8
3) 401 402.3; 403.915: 129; 11.3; 11.4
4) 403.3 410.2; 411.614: 114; 10.7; 10.6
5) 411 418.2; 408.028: 124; 10.9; 11.4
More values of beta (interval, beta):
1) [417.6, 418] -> 4.10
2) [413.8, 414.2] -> 4.41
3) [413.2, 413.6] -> 4.23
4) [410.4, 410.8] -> 3.66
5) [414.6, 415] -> 4.66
